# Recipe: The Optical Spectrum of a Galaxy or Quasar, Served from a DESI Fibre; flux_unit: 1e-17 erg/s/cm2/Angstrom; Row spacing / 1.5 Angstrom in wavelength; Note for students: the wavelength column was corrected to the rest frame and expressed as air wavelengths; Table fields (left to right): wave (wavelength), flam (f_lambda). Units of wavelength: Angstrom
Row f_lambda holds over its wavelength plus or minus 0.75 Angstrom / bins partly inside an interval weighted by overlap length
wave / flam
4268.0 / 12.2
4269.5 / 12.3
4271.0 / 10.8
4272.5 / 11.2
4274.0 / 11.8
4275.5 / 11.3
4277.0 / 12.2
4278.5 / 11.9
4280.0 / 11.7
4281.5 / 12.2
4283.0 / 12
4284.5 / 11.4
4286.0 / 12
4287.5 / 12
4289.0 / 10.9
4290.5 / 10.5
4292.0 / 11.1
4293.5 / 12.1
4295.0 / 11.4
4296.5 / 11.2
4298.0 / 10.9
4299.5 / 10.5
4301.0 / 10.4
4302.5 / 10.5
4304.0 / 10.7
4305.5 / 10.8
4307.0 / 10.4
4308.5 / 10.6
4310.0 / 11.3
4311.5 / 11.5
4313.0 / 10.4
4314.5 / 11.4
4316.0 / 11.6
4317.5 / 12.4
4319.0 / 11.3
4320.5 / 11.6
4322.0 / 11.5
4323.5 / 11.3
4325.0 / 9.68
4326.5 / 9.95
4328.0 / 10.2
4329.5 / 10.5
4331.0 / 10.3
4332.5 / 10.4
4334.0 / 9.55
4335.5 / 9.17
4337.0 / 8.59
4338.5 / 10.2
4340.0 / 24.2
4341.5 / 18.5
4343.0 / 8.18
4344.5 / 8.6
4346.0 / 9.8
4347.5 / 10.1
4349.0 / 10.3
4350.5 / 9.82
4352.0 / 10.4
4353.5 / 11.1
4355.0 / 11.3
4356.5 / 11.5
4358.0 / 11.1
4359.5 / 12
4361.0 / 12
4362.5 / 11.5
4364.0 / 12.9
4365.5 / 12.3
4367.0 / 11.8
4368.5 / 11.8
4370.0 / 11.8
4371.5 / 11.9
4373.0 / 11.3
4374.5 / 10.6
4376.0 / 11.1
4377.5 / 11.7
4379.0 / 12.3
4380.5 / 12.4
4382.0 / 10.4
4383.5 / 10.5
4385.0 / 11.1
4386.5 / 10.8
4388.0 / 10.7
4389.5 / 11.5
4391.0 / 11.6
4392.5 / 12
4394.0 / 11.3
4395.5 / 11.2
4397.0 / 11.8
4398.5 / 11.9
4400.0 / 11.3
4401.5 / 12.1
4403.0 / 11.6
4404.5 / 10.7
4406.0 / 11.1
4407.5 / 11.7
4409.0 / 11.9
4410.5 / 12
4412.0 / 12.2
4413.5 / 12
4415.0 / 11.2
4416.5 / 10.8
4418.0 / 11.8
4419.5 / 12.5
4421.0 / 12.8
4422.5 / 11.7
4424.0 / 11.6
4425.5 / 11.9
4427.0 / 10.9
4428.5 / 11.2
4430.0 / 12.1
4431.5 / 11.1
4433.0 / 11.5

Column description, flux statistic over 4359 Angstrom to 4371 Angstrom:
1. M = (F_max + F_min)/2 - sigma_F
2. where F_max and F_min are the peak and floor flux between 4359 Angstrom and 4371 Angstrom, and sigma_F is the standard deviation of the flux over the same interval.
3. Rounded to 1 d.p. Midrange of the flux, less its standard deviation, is 11.8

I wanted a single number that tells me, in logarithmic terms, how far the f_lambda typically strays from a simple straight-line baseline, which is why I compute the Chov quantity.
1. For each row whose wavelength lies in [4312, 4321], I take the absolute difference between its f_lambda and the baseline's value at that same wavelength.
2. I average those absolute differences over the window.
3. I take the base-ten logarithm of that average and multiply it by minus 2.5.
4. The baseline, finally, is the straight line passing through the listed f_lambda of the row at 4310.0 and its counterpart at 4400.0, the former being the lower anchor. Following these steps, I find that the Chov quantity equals 0.87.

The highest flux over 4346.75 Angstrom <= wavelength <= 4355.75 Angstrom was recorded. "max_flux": 11.3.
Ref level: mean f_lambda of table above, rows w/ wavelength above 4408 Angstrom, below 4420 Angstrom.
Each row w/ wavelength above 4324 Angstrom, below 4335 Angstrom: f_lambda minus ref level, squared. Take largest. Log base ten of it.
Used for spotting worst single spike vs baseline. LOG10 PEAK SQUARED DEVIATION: 0.70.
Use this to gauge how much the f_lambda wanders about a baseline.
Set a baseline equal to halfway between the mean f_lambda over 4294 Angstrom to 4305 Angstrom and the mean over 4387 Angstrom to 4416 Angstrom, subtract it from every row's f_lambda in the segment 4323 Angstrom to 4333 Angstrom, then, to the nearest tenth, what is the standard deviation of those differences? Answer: 0.5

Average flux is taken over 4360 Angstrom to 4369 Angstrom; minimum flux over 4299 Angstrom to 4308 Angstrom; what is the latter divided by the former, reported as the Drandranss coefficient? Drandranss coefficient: 0.863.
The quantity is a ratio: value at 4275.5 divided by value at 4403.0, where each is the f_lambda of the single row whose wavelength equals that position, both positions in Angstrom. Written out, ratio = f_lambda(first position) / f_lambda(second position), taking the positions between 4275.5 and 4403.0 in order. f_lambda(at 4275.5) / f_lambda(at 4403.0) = 0.97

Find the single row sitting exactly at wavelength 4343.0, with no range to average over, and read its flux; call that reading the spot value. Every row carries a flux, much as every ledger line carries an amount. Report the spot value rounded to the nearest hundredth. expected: 8.18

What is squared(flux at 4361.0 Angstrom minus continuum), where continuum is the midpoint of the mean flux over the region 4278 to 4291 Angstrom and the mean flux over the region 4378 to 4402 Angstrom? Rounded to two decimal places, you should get 0.22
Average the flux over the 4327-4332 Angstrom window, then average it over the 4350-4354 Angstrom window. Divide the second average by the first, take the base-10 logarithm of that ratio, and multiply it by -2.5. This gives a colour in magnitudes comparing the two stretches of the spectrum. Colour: -0.01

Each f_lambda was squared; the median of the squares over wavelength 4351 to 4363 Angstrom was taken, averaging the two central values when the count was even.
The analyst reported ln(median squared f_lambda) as 4.87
